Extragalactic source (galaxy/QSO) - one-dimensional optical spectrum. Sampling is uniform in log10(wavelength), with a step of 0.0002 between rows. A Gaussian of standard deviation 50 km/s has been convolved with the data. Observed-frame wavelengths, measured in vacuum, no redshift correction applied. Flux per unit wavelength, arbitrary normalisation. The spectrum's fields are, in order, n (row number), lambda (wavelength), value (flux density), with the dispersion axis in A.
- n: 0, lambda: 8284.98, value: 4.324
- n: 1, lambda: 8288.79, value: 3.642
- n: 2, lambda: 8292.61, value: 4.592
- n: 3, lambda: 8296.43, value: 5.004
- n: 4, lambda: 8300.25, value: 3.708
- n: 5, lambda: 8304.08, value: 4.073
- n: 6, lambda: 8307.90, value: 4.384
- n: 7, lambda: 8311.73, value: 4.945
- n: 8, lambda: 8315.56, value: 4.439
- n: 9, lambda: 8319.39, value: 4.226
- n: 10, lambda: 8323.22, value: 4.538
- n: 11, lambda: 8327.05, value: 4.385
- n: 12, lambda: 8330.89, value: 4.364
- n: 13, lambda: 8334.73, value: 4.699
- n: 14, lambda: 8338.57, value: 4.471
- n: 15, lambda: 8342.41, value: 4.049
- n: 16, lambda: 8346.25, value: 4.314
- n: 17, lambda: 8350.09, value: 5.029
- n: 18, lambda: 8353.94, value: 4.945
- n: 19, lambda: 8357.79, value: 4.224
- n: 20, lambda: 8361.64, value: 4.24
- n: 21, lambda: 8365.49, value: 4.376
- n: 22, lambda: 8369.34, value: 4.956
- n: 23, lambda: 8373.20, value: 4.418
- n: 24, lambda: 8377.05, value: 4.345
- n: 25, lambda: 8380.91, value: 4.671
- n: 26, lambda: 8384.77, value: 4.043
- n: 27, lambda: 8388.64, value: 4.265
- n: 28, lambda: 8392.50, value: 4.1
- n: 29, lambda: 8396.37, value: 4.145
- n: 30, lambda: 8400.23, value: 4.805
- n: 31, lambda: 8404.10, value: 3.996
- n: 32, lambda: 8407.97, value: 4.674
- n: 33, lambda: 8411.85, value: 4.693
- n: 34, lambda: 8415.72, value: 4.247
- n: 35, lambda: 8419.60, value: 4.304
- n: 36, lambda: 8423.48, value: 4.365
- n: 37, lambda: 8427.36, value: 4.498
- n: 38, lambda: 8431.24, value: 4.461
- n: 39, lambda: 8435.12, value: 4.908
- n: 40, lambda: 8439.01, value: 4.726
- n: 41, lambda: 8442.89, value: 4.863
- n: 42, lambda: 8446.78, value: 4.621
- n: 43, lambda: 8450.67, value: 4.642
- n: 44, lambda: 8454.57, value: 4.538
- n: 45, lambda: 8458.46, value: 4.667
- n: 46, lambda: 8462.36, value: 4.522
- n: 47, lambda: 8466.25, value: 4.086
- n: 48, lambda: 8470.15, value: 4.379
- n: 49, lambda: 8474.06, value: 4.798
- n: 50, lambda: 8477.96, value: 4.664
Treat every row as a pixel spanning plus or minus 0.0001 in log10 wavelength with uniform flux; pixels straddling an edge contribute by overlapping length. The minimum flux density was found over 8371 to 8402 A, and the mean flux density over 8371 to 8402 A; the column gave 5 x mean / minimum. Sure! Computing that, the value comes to 5.38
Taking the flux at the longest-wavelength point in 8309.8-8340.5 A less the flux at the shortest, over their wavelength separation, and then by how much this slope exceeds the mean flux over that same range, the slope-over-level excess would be -4.5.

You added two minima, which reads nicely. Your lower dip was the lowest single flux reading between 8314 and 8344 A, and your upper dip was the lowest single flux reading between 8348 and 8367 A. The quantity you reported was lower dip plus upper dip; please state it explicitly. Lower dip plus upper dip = 8.27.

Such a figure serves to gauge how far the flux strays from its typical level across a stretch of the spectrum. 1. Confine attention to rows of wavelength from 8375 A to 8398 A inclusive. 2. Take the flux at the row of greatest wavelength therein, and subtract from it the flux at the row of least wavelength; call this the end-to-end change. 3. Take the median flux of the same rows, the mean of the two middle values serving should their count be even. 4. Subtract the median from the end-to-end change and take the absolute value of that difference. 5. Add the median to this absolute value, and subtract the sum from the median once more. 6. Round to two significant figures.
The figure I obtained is -4.4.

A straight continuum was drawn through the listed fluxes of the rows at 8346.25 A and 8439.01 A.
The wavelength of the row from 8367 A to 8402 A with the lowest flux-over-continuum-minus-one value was 8384.77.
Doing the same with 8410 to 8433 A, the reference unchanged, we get 8415.72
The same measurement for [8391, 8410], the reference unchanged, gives 8404.10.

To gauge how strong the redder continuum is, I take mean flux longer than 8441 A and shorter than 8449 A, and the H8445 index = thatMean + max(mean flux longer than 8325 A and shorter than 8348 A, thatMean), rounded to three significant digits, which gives 9.48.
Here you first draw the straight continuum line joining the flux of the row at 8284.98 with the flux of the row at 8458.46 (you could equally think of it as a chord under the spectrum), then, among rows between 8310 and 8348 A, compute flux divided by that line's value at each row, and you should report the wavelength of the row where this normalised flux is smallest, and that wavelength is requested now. 8342.41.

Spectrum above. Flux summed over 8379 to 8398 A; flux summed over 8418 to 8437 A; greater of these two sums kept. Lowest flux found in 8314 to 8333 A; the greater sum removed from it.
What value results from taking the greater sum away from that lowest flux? -18.3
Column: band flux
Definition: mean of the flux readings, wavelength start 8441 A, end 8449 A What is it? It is 4.7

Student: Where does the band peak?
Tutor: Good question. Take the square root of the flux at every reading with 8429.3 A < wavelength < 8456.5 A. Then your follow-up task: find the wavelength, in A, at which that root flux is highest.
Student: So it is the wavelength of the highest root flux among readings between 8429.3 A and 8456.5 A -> 8435.12 A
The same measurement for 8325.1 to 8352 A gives 8350.09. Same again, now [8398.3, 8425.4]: 8400.23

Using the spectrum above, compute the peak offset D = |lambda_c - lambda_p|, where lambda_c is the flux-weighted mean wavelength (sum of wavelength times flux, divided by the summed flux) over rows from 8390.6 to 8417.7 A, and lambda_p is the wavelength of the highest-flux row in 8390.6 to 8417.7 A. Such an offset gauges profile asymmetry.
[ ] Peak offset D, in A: 4.1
